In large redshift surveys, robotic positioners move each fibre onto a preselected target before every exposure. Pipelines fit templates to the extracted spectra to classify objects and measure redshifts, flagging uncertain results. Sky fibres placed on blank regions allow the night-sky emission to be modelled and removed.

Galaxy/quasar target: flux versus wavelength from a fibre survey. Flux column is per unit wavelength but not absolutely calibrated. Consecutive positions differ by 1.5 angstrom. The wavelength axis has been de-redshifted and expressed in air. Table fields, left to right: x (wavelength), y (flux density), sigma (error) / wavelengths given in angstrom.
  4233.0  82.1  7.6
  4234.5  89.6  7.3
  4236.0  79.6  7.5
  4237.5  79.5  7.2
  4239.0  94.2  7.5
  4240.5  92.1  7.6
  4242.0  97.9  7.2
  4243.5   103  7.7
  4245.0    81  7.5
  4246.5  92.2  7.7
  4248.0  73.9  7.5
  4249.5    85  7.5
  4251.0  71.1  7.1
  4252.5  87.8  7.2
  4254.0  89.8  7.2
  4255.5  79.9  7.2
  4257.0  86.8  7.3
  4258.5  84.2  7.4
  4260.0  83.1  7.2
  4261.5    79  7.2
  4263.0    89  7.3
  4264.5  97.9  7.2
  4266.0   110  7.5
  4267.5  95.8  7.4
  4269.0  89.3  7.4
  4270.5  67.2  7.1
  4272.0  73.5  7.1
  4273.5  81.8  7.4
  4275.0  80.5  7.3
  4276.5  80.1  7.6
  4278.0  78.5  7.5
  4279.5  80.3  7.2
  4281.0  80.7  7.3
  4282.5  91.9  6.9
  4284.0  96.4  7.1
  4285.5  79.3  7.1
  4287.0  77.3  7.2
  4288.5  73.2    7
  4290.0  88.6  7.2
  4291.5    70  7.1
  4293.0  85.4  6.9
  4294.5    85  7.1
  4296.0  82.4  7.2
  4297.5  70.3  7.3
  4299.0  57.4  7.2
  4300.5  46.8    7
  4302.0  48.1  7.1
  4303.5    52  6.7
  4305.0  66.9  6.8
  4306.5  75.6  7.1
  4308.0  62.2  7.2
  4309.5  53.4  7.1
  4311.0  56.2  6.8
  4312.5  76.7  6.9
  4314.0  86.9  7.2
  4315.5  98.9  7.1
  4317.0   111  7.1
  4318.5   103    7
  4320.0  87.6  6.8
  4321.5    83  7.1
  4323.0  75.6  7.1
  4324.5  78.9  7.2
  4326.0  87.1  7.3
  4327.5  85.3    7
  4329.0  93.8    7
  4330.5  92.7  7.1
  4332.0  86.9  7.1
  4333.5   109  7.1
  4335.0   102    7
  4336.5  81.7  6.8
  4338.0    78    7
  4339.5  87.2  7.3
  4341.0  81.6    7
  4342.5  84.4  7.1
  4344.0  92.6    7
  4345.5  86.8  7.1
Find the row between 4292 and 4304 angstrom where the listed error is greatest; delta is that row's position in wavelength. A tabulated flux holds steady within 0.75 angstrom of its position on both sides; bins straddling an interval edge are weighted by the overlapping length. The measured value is 4297.5 angstrom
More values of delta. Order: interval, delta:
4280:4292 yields 4281.0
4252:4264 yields 4258.5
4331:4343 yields 4339.5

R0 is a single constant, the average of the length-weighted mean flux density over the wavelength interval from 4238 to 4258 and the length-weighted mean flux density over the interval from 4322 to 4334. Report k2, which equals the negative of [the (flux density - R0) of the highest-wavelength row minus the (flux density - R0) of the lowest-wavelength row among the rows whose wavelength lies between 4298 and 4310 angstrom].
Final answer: 4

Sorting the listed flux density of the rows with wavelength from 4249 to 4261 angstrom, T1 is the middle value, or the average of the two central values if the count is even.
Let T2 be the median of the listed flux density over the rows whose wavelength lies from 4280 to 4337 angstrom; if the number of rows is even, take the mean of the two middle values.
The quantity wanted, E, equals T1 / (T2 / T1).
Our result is 87.2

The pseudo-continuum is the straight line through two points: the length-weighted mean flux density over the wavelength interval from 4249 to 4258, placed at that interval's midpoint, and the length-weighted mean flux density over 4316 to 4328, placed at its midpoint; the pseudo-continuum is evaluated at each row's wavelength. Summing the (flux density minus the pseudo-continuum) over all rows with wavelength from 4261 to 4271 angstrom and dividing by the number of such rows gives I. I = 5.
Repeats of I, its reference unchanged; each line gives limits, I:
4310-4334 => -1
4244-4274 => 1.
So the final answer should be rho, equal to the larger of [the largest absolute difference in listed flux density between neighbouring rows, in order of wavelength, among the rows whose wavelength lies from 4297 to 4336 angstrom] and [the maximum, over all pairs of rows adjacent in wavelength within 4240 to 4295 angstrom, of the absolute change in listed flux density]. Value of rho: 22.1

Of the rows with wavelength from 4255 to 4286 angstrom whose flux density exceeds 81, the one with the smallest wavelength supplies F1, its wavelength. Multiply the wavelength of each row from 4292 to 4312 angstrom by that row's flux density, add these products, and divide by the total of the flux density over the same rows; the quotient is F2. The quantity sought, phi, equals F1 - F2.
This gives -44.3 angstrom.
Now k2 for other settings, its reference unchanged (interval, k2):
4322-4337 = -6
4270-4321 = -20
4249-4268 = -11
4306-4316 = -23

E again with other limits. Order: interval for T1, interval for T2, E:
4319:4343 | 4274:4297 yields 92.1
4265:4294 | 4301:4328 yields 83.3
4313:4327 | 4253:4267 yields 87.4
